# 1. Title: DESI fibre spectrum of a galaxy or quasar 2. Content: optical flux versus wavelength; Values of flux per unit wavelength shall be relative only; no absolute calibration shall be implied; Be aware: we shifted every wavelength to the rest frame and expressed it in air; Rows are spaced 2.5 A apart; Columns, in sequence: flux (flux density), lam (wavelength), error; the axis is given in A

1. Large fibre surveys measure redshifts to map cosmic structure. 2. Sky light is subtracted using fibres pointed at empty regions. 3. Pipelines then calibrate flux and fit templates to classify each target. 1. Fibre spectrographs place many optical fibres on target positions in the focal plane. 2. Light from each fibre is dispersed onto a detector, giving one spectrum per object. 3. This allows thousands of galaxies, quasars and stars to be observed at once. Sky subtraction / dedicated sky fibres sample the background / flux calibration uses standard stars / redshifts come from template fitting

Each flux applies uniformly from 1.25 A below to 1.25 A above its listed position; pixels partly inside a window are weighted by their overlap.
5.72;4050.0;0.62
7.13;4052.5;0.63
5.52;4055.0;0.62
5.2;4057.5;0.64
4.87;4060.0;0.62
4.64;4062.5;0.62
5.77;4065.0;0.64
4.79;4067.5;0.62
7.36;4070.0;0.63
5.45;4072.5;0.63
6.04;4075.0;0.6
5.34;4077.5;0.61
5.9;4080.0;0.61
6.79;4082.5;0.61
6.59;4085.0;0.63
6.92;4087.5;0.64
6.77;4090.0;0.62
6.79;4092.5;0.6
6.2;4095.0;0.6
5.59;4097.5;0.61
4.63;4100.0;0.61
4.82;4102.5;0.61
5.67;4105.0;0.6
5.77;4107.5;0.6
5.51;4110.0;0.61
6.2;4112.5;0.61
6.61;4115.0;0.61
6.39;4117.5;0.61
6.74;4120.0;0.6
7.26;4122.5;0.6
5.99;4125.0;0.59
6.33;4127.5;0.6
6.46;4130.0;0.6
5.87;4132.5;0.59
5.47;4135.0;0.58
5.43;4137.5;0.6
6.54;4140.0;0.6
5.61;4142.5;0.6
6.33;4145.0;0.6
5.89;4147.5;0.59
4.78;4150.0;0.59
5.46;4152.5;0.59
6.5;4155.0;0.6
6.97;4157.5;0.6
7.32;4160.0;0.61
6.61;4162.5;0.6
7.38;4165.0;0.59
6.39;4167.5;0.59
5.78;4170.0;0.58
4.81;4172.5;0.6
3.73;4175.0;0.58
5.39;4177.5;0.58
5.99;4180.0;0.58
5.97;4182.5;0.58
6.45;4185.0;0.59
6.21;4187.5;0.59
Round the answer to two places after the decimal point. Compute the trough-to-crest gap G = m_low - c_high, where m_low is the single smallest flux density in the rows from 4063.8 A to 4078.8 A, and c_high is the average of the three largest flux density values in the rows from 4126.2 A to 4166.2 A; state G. -2.43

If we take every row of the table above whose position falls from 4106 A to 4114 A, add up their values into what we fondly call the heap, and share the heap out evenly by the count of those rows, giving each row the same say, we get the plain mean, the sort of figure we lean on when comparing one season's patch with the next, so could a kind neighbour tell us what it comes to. 5.8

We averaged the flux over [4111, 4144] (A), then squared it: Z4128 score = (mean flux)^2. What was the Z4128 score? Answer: 38.7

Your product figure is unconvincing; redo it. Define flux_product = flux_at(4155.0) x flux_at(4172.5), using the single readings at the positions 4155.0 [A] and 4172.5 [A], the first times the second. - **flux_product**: 31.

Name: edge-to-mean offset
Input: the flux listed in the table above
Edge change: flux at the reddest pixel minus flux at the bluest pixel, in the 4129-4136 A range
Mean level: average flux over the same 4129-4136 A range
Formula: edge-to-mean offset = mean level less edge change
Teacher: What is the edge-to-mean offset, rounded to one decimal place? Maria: 6.9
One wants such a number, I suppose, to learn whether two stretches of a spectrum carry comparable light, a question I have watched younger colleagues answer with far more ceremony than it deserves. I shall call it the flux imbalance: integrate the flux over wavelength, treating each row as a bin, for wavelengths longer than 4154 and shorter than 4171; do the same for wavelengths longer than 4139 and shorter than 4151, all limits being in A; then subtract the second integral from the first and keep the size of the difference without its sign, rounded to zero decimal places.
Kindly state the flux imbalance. 44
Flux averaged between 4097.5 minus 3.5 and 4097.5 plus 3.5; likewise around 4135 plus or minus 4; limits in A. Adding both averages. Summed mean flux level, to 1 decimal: 11.1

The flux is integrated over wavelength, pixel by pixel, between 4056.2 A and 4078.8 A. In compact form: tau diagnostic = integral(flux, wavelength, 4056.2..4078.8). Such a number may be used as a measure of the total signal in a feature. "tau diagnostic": 124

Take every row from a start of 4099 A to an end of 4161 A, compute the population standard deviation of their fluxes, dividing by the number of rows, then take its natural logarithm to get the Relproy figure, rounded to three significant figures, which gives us -0.343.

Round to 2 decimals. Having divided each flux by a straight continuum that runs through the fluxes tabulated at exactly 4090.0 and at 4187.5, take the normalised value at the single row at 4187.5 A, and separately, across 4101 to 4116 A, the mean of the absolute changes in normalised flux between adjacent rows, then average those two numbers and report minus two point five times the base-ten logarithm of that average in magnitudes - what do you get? 0.68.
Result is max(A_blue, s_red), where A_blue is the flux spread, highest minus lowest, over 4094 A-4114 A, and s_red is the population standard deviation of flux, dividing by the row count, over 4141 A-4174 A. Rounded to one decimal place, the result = 1.6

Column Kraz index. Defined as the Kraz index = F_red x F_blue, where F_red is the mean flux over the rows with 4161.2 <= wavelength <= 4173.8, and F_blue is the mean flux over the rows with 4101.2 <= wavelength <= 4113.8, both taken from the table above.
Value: 34.6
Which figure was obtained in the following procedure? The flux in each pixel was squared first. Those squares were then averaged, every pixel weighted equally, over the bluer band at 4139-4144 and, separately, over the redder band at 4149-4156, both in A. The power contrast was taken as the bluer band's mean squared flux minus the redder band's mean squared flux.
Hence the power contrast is 5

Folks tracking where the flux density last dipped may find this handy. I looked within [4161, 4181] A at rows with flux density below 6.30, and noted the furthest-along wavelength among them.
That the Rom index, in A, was 4180.0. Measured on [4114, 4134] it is 4132.5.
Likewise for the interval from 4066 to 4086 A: 4080.0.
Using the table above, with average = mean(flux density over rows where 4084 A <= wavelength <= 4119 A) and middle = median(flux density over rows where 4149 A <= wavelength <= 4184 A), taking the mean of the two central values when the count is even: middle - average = -0.05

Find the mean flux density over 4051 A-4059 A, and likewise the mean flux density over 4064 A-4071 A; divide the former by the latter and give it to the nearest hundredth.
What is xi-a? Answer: 1.00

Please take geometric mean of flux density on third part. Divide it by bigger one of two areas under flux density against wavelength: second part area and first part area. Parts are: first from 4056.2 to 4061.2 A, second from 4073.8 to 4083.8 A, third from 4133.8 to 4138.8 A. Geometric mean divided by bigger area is 0.091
